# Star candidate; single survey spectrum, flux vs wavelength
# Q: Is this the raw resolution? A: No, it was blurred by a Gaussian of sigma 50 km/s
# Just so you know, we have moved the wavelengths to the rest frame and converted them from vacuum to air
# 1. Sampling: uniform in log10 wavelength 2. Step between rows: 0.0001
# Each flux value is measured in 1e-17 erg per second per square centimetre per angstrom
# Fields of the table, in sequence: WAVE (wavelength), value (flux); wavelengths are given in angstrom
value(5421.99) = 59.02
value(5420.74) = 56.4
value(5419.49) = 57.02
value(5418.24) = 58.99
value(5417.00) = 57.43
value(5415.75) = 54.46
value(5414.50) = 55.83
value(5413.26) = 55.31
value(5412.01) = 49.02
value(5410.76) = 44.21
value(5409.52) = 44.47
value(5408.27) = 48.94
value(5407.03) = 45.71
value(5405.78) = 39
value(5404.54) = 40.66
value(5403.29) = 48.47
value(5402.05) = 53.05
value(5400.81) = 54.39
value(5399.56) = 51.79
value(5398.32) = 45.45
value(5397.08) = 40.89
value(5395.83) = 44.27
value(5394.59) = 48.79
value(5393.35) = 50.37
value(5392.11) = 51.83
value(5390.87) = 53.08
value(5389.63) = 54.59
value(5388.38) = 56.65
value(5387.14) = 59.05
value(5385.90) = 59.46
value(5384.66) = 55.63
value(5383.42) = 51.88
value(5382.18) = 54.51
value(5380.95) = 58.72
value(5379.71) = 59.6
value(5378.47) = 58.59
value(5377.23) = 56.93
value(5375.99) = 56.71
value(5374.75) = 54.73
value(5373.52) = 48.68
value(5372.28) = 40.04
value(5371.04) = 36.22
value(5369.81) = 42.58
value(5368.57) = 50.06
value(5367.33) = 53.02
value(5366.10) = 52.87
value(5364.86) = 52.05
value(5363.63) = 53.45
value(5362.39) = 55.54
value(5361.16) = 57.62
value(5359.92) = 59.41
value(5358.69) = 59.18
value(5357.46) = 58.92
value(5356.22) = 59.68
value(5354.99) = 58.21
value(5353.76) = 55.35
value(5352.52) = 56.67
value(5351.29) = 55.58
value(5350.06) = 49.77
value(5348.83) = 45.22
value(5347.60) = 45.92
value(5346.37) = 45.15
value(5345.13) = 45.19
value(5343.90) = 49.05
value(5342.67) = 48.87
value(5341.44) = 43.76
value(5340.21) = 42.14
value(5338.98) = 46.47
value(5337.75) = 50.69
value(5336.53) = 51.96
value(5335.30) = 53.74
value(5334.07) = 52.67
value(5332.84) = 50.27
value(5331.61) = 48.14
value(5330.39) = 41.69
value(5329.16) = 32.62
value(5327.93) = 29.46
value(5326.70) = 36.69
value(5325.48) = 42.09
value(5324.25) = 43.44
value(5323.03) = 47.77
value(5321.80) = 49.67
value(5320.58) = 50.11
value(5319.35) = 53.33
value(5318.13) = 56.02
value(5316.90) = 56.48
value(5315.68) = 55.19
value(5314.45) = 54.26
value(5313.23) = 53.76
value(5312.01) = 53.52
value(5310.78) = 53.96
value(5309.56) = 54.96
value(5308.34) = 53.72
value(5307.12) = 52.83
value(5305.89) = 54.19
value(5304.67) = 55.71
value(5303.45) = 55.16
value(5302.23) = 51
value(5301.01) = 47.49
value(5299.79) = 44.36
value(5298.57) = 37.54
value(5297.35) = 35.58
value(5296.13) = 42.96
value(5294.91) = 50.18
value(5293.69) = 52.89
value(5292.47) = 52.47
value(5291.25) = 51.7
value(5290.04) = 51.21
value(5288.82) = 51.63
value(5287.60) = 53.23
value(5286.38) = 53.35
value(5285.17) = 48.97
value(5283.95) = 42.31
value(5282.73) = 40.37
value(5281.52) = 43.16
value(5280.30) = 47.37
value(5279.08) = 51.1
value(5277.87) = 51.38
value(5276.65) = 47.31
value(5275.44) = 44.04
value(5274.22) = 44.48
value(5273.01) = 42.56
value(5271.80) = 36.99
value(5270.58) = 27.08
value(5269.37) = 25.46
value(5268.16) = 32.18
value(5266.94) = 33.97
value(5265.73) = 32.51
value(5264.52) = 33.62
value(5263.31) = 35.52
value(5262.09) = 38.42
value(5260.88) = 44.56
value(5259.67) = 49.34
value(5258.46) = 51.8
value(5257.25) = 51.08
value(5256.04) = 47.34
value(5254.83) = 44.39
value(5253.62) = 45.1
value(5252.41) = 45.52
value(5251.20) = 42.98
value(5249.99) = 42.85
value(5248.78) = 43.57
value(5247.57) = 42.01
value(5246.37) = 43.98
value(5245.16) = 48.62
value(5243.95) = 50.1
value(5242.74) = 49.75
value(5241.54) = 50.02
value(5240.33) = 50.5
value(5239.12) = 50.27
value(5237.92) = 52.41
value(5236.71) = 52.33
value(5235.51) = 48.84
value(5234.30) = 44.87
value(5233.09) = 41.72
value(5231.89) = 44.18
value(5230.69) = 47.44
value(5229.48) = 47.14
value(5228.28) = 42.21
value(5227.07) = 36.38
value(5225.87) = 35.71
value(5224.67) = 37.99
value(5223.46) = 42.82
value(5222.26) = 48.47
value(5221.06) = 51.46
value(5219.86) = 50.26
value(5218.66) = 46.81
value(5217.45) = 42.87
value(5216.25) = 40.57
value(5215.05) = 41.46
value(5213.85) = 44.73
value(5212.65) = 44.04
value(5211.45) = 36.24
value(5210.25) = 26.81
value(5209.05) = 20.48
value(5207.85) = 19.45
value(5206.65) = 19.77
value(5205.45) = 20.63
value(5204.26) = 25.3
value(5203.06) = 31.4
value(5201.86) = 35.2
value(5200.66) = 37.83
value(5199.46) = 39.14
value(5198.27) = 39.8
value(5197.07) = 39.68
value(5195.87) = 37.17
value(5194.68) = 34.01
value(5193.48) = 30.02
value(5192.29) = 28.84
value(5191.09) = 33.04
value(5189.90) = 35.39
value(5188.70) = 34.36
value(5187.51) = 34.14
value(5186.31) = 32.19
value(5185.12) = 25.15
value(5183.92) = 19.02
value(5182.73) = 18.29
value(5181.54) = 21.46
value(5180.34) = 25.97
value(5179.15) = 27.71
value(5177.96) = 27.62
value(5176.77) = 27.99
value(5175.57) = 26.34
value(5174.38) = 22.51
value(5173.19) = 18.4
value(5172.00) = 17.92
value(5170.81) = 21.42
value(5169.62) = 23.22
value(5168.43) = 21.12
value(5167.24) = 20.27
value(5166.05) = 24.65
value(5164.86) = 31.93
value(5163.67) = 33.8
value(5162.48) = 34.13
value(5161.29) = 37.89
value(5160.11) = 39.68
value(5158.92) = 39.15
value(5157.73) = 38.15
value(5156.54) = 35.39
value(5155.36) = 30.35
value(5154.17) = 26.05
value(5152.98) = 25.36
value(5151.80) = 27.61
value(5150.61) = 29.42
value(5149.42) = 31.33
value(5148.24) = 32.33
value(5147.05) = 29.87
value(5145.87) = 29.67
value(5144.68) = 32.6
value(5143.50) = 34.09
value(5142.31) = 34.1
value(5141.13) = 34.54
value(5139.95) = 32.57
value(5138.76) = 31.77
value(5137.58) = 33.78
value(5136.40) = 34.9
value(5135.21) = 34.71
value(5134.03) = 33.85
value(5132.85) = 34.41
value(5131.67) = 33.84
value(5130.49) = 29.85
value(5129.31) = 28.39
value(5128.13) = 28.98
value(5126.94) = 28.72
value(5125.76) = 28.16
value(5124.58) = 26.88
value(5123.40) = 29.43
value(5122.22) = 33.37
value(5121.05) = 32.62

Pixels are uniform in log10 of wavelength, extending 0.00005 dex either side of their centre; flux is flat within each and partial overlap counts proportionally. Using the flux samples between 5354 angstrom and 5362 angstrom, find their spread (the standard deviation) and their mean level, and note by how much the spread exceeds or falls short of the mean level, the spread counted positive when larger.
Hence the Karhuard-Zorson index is -58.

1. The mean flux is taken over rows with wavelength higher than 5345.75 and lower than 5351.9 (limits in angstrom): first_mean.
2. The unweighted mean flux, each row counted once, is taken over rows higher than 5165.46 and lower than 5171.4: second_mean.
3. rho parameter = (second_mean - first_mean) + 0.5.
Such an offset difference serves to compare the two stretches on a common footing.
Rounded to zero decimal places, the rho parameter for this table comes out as -26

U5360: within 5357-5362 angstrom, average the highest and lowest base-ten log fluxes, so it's 1.77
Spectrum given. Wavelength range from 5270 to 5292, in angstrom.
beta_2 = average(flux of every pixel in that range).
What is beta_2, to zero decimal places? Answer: 46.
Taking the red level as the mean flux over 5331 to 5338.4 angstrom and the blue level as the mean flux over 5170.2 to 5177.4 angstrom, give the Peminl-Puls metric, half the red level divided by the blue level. 1.14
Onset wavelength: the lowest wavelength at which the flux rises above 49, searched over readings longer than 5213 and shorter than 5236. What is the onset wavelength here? 5219.86 angstrom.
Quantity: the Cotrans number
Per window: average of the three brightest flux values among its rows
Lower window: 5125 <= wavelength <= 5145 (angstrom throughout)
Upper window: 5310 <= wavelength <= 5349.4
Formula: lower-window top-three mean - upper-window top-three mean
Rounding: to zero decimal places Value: -21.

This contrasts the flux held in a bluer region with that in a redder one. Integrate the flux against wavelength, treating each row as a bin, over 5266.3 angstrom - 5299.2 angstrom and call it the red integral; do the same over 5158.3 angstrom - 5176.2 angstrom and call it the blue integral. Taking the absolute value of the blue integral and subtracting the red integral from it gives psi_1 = -959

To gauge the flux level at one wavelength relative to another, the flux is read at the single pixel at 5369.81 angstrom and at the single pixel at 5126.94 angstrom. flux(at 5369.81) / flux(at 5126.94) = 1.5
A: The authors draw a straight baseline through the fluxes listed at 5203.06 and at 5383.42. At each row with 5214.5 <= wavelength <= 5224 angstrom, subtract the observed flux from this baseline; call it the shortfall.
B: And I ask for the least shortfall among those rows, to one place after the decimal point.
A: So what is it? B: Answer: -18.0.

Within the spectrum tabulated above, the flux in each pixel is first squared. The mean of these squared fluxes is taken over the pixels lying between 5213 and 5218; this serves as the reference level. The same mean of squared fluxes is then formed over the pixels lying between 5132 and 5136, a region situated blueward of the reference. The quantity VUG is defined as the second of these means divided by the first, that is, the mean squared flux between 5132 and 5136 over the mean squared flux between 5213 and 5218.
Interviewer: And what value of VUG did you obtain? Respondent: 0.7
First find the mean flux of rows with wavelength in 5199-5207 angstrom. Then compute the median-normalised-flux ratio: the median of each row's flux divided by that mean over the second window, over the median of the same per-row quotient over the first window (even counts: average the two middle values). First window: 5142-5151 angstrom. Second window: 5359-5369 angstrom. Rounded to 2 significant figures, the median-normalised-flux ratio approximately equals 1.7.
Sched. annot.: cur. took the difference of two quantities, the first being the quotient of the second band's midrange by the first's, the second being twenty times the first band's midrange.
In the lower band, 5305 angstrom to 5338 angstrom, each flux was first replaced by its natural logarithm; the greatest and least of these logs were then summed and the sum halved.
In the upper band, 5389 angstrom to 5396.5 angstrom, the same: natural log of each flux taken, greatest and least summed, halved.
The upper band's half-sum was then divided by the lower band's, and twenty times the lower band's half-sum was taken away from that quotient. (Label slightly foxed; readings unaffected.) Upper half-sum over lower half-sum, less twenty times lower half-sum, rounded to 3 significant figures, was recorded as -73.1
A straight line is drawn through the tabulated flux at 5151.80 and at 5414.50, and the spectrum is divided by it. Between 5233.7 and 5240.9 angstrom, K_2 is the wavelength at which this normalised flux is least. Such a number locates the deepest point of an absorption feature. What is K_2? 5234.30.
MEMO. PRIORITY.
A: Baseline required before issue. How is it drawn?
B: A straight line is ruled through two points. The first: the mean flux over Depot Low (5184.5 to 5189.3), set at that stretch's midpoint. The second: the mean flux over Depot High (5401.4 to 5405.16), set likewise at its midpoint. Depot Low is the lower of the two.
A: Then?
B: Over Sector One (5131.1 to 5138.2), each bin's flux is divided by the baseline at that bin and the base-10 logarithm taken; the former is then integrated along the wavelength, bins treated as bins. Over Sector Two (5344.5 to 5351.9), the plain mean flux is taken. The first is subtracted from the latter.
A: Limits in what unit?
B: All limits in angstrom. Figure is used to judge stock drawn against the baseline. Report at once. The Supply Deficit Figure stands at 47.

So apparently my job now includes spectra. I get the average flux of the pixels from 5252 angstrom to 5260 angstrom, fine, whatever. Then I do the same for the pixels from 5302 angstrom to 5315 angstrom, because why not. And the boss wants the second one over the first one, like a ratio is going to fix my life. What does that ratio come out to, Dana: 1.13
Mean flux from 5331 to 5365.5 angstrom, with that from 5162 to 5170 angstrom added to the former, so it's 79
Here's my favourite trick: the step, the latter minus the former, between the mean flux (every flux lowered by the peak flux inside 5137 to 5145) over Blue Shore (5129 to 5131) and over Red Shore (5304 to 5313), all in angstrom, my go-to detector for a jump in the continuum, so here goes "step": 25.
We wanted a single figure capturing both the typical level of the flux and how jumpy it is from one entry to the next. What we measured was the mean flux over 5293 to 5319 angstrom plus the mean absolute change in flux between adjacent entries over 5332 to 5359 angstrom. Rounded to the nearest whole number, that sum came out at 53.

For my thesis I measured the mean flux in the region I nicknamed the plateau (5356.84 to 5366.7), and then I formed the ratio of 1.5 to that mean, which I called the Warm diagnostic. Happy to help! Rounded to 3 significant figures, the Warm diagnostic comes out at 0.0267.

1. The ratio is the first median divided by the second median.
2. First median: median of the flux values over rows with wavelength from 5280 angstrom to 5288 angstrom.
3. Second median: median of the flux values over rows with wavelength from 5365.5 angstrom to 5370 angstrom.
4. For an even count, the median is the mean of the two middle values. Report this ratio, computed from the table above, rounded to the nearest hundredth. 0.92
